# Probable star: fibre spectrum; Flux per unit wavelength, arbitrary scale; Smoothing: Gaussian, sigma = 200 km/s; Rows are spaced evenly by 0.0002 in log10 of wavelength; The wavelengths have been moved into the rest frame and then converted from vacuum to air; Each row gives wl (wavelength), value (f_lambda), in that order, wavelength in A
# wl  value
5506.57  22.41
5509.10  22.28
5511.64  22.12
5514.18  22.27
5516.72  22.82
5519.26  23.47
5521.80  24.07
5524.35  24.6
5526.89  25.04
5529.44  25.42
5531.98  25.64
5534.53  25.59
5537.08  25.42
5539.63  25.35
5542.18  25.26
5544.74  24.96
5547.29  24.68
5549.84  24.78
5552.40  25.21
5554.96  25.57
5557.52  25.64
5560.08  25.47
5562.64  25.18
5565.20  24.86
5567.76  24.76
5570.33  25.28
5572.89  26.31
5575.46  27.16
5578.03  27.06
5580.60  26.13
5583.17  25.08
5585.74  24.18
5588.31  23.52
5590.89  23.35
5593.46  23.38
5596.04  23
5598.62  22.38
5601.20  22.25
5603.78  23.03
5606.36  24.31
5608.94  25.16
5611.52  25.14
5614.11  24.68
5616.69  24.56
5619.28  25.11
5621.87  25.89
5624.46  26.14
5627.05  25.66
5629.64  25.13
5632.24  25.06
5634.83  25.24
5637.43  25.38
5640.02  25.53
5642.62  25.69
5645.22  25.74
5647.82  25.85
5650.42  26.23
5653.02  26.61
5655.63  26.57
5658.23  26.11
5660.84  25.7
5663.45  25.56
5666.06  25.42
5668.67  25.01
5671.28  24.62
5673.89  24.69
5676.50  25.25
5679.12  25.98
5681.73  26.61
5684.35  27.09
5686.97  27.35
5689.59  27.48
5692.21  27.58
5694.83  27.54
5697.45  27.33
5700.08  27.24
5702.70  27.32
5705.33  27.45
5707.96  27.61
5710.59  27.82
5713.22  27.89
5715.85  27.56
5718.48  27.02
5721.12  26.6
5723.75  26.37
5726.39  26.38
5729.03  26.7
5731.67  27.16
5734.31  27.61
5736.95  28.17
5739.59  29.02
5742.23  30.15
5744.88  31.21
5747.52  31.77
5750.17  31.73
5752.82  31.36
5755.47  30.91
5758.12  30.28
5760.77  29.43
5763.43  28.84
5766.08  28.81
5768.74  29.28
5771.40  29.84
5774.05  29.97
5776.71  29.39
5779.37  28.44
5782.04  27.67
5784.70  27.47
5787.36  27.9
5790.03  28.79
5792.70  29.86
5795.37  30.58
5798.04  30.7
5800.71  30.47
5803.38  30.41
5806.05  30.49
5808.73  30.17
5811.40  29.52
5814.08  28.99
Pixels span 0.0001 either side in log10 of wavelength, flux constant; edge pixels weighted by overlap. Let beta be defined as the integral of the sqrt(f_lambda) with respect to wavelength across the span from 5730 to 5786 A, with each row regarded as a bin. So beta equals 304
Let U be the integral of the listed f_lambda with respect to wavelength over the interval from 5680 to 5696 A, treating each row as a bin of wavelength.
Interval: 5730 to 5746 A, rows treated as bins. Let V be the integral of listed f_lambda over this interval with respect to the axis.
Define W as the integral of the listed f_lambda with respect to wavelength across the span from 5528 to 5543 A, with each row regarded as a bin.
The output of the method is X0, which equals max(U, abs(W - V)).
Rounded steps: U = 436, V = 461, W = 382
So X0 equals 436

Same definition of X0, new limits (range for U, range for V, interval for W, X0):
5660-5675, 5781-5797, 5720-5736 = 377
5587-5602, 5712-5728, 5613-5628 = 345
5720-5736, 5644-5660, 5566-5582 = 429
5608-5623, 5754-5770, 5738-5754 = 376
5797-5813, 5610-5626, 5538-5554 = 484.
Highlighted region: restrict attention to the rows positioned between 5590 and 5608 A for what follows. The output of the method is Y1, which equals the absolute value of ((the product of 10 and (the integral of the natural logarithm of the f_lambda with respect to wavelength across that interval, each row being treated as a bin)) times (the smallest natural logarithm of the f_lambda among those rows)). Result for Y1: 1754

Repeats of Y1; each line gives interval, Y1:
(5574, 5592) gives 1829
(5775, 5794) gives 2108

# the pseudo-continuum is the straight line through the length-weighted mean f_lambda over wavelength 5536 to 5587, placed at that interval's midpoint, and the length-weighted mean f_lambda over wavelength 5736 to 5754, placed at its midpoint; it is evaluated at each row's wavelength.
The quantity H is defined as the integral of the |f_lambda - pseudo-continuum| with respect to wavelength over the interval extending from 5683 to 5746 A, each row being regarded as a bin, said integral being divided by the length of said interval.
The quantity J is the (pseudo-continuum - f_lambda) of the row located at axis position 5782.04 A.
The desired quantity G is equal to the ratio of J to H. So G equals 1.9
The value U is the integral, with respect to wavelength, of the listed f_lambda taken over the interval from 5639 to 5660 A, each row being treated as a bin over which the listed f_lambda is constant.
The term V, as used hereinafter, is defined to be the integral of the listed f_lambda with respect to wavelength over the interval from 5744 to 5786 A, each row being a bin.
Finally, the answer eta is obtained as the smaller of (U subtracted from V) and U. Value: 547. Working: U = 547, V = 1250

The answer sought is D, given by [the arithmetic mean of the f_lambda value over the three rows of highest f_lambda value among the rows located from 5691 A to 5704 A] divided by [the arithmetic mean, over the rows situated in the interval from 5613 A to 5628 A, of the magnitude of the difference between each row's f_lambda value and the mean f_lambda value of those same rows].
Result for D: 49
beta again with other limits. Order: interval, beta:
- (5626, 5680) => 273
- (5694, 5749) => 291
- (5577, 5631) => 267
